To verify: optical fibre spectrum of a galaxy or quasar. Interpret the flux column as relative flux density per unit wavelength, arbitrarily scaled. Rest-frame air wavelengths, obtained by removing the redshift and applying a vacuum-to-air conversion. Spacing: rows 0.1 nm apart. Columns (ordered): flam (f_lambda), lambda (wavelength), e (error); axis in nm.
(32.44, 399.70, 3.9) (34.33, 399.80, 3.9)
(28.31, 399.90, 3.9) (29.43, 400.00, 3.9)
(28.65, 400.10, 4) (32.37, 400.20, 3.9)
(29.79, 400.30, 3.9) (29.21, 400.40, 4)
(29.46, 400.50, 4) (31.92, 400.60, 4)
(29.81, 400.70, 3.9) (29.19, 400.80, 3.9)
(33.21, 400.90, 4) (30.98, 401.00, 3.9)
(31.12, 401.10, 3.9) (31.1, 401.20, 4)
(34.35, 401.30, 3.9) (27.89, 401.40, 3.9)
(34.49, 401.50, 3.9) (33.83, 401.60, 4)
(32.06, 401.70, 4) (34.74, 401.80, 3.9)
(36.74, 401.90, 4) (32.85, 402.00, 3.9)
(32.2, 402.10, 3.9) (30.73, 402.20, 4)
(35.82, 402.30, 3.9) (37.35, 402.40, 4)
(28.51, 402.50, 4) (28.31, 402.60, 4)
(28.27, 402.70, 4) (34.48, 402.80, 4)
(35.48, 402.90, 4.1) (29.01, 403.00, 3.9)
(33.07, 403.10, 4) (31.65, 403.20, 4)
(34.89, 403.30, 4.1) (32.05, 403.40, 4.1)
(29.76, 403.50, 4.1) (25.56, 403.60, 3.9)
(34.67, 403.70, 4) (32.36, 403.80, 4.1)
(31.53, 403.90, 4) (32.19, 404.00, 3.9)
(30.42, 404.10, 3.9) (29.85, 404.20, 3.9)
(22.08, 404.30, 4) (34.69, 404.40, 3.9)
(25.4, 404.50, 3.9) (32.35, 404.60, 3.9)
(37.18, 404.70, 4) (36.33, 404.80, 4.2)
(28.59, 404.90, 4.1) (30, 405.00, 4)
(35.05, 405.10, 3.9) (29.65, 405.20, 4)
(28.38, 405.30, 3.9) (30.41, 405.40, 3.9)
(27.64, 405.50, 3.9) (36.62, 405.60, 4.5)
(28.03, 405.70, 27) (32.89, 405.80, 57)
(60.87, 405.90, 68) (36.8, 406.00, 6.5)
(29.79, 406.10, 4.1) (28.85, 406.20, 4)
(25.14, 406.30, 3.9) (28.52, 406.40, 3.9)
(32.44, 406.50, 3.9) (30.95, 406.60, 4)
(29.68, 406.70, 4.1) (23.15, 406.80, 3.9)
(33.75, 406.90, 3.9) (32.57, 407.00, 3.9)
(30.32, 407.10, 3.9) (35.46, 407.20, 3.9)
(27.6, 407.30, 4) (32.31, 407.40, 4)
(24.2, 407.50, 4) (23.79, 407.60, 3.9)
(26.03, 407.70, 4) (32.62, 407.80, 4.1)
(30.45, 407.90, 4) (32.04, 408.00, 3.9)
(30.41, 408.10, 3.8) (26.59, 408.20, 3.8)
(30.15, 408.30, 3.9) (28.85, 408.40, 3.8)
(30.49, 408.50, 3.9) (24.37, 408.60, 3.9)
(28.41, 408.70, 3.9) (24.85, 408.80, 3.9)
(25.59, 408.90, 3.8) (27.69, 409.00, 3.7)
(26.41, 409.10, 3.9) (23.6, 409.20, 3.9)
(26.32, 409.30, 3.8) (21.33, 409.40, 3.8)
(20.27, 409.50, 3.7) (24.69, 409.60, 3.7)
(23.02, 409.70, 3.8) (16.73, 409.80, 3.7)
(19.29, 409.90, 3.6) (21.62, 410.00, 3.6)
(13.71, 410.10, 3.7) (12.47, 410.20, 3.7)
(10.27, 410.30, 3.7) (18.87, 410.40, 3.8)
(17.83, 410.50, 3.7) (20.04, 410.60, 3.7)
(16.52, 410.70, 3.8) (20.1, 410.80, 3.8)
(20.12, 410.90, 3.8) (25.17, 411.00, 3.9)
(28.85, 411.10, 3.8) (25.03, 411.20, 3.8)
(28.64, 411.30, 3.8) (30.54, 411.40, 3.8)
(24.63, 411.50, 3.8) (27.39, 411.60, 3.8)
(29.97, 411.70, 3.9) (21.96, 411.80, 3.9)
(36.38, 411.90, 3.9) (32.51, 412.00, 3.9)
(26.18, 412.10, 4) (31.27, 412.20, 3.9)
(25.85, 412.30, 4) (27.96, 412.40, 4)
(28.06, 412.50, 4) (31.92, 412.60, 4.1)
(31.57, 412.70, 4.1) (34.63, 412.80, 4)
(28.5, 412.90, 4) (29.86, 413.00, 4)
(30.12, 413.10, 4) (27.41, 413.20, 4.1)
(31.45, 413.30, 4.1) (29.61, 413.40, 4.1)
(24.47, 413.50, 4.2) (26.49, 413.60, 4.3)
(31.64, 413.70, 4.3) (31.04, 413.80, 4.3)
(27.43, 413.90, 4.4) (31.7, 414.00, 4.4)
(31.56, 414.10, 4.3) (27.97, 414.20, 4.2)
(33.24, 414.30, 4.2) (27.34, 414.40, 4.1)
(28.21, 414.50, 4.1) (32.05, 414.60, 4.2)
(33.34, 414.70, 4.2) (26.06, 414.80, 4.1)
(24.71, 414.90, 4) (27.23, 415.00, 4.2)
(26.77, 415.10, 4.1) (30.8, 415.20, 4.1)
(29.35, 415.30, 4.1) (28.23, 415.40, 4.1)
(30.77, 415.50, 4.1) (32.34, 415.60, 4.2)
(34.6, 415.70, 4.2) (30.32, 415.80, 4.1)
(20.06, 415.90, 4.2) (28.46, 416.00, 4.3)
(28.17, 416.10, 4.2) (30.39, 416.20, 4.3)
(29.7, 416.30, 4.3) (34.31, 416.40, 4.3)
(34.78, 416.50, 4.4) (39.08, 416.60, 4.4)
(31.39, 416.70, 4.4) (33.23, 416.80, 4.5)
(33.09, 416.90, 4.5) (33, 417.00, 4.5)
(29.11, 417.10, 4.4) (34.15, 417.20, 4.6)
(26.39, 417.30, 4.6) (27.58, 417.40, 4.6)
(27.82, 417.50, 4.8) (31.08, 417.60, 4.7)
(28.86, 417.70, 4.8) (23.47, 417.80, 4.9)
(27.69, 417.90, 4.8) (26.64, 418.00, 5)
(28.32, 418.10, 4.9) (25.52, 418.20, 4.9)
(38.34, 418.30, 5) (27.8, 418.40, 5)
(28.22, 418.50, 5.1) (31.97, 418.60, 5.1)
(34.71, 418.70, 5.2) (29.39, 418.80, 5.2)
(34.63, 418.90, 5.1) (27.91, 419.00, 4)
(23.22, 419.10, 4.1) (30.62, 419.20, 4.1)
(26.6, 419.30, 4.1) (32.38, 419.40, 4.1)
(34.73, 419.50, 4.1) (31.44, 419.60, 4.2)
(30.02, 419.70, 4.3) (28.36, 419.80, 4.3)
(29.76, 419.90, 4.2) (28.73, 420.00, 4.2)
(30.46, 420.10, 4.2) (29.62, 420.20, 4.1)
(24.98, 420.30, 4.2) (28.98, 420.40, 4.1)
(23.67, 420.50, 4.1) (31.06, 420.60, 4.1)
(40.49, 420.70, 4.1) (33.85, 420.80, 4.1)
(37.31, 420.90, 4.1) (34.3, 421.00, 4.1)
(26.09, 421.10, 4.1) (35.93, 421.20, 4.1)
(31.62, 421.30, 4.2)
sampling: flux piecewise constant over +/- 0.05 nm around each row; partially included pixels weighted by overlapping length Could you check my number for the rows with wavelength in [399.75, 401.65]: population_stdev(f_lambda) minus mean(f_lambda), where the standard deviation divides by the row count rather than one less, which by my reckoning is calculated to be -28.9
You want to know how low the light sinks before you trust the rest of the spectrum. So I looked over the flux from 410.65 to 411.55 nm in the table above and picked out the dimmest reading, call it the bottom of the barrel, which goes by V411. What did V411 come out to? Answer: 16.52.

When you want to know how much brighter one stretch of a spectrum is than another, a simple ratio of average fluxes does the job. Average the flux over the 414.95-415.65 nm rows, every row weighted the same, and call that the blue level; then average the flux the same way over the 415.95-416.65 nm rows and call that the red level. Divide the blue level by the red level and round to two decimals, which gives 0.91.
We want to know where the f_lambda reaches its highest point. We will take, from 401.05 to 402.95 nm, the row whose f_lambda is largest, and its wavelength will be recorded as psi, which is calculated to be 402.40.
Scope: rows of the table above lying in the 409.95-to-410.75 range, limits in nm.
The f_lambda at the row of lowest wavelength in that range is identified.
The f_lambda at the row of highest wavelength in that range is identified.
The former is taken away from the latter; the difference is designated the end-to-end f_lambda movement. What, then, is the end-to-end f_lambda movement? -5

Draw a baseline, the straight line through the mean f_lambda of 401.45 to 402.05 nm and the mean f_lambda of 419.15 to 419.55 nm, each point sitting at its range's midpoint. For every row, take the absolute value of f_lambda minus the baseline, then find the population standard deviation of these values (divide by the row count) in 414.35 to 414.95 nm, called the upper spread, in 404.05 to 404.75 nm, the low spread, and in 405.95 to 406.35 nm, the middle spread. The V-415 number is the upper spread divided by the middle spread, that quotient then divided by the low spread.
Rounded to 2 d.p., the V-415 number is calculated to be 0.35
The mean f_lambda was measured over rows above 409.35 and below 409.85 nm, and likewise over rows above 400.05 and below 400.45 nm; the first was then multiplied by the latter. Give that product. 636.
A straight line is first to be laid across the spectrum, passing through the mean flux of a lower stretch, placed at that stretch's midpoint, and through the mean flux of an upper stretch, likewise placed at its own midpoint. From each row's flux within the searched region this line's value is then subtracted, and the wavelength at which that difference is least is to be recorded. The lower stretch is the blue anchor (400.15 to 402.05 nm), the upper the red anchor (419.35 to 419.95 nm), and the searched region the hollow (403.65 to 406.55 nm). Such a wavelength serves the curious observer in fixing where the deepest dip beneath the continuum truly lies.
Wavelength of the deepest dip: 404.30 nm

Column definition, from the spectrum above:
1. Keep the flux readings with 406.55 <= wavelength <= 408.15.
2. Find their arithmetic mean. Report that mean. 29.7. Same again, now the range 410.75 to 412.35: 27.2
